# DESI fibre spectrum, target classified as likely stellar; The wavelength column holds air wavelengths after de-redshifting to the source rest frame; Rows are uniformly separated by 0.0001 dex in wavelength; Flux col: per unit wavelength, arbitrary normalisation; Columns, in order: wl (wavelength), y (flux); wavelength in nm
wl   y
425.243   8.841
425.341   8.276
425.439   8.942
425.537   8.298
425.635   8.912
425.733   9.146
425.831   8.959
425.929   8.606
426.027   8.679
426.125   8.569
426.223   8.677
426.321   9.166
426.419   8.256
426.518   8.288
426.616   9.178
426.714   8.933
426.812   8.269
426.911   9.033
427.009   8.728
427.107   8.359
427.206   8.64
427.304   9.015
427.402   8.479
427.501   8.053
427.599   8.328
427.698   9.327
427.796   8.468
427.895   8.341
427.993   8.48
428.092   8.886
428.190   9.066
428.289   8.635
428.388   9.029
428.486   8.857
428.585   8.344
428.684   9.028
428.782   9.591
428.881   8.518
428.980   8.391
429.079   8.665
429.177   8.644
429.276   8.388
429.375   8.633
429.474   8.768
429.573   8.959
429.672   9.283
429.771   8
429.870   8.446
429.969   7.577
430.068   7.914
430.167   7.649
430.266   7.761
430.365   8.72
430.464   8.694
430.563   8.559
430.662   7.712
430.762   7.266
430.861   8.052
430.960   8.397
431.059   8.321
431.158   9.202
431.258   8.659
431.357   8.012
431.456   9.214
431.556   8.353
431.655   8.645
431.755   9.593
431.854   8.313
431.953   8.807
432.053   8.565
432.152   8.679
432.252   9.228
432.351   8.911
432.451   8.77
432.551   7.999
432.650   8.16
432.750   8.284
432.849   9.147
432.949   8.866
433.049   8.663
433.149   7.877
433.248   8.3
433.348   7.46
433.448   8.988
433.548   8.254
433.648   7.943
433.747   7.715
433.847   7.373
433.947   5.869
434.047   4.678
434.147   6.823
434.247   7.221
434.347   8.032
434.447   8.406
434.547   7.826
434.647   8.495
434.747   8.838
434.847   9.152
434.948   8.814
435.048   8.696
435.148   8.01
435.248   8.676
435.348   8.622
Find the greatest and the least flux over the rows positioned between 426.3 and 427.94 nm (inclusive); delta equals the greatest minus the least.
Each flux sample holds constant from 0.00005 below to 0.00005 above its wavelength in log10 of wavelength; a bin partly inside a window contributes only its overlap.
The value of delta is 1.3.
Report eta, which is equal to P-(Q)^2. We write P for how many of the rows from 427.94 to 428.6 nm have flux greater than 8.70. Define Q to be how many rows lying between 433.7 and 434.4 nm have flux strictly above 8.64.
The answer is 4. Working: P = 4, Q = 0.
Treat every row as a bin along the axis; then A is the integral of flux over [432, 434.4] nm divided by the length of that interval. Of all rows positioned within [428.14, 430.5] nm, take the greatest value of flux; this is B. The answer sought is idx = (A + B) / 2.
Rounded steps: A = 7.99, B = 9.591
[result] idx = 8.79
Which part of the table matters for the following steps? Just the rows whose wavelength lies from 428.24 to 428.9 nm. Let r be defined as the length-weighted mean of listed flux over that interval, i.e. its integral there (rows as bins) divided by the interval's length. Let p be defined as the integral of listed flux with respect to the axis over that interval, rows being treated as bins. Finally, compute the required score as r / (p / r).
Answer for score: 13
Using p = 5.9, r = 8.87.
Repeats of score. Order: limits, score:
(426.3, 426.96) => 13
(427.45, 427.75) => 29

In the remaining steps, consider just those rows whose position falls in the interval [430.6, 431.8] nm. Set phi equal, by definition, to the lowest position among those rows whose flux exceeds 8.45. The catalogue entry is 431.158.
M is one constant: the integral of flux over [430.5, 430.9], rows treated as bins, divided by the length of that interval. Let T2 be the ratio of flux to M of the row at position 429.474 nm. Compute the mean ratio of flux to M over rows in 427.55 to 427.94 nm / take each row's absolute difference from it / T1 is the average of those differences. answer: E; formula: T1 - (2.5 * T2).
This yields -2.73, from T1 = 0.045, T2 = 1.11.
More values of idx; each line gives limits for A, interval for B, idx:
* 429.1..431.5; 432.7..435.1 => 8.76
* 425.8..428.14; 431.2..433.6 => 9.12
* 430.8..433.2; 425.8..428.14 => 8.97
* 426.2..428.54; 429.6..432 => 9.14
